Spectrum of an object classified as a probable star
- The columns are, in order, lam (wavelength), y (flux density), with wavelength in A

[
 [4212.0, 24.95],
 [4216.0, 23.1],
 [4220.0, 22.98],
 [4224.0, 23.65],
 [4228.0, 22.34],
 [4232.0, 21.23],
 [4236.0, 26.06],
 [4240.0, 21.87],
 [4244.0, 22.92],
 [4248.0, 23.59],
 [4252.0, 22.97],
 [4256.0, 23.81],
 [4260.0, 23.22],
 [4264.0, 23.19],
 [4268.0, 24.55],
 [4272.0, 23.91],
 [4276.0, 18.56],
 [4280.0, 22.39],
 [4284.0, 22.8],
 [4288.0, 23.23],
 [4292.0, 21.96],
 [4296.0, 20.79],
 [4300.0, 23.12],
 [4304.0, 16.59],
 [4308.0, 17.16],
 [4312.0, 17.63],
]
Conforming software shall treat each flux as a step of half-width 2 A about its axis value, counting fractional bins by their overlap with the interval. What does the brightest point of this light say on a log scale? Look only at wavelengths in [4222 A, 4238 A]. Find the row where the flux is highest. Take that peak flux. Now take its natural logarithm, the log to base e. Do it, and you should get 3.26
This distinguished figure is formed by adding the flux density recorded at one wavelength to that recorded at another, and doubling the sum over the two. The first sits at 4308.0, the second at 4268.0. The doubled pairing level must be 83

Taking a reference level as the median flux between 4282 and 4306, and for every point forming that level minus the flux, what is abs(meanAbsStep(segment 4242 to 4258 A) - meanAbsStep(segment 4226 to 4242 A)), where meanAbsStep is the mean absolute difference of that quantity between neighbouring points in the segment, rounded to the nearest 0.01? 2.67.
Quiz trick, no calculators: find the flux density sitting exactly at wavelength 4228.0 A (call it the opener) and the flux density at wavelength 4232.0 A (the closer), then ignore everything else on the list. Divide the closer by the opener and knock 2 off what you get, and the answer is -1.05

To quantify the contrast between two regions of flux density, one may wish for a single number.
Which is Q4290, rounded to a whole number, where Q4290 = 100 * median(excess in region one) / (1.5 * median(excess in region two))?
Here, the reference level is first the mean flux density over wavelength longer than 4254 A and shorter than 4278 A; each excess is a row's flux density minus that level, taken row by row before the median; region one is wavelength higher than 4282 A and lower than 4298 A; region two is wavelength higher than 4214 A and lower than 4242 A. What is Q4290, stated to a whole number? -308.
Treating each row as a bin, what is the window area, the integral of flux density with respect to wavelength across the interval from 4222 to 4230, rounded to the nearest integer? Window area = 184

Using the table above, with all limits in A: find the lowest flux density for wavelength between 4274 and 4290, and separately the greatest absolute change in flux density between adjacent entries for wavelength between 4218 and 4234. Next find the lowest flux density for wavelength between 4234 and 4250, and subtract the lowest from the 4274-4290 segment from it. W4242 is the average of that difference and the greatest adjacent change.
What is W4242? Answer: 2.31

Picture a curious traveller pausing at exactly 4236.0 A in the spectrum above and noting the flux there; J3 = 26.06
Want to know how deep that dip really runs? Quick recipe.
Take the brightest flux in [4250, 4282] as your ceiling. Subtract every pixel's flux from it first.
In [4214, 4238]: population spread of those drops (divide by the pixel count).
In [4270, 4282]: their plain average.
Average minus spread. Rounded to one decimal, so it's 1.5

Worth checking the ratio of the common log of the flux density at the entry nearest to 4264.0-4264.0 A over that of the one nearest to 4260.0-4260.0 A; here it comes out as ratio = 1.00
